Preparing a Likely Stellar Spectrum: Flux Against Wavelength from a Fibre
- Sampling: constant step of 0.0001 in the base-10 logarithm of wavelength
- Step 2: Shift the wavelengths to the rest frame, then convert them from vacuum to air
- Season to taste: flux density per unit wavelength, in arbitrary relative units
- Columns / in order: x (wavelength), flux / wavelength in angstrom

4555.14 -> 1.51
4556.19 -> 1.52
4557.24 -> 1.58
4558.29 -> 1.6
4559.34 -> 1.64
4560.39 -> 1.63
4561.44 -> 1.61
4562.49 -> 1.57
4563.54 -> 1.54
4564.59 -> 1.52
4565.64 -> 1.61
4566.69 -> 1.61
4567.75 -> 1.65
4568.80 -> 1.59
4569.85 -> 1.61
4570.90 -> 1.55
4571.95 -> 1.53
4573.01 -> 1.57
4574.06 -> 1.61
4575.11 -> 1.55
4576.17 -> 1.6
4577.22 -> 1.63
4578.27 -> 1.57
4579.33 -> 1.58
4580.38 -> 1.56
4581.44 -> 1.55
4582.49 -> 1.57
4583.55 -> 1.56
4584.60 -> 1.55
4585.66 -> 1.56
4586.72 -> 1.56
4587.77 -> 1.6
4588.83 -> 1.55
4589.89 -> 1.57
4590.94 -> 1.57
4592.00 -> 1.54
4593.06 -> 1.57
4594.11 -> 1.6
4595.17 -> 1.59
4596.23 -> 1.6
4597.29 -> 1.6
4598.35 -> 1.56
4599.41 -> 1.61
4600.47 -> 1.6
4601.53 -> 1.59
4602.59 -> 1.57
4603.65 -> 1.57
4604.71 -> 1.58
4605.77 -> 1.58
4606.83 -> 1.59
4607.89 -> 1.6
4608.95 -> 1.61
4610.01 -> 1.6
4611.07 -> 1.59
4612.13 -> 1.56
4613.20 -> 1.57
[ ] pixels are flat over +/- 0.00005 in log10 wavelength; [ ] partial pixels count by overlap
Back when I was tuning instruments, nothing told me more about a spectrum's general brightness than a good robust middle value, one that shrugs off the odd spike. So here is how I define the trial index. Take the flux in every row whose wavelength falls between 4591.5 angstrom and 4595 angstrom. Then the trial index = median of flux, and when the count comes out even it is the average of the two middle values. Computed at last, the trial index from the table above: 1.570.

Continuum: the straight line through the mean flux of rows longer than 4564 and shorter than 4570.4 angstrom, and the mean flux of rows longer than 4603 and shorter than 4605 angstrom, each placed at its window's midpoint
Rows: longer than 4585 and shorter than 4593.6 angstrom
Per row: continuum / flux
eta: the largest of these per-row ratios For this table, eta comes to 1.03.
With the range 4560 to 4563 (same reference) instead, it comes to 1.02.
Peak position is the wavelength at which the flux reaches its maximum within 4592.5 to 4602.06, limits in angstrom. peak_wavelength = 4599.41 angstrom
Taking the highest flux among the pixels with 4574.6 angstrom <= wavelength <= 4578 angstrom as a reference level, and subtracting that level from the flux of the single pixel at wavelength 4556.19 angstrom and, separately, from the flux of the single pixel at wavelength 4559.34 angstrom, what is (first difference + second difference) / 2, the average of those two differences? -0.050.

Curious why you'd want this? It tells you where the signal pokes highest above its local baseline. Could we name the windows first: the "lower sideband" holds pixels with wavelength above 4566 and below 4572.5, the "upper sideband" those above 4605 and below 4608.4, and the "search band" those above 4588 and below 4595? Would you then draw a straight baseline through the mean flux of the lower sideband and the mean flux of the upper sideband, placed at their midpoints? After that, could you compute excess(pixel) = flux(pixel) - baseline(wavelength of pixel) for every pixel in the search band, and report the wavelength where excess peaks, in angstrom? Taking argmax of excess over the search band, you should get 4594.11 angstrom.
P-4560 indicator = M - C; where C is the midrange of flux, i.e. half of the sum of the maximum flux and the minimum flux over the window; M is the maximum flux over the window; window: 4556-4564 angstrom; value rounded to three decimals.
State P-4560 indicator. 0.060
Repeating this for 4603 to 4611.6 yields 0.020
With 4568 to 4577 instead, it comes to 0.040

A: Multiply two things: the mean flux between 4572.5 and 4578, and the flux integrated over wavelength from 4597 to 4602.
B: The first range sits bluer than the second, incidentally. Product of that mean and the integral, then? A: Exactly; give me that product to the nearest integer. 13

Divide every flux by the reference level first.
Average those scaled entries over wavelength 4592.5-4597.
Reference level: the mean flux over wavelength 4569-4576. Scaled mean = 1.01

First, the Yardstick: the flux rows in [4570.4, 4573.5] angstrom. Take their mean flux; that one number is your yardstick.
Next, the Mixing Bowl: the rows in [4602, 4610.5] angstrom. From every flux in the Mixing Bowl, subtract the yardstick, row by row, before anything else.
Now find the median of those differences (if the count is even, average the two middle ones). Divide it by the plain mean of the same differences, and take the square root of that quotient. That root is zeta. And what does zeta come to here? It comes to 0.97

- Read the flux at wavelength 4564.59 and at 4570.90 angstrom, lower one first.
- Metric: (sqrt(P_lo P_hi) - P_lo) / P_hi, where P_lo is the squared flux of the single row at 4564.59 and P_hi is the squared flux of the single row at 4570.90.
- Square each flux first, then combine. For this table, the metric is 0.019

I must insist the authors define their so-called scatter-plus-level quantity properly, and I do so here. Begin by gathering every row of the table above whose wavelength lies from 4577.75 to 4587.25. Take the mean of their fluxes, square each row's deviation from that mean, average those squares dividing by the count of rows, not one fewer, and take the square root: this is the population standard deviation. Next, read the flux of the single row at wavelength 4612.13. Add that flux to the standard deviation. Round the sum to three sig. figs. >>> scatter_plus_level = 1.57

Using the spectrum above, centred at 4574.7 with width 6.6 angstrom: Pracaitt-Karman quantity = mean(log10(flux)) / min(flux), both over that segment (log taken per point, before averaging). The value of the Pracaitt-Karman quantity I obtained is 0.130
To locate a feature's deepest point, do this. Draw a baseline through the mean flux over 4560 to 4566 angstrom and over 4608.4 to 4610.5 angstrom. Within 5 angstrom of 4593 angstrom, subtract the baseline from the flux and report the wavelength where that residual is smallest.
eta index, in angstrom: 4592.00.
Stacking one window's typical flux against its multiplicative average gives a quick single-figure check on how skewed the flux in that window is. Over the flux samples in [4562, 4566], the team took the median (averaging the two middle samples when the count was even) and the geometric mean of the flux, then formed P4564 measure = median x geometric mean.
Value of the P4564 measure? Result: 2.43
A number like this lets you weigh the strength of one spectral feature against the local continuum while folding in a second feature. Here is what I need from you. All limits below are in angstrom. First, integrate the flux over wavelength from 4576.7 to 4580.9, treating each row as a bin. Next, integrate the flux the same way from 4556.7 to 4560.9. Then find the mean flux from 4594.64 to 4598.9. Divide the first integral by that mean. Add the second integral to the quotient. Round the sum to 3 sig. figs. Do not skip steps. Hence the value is 11.0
